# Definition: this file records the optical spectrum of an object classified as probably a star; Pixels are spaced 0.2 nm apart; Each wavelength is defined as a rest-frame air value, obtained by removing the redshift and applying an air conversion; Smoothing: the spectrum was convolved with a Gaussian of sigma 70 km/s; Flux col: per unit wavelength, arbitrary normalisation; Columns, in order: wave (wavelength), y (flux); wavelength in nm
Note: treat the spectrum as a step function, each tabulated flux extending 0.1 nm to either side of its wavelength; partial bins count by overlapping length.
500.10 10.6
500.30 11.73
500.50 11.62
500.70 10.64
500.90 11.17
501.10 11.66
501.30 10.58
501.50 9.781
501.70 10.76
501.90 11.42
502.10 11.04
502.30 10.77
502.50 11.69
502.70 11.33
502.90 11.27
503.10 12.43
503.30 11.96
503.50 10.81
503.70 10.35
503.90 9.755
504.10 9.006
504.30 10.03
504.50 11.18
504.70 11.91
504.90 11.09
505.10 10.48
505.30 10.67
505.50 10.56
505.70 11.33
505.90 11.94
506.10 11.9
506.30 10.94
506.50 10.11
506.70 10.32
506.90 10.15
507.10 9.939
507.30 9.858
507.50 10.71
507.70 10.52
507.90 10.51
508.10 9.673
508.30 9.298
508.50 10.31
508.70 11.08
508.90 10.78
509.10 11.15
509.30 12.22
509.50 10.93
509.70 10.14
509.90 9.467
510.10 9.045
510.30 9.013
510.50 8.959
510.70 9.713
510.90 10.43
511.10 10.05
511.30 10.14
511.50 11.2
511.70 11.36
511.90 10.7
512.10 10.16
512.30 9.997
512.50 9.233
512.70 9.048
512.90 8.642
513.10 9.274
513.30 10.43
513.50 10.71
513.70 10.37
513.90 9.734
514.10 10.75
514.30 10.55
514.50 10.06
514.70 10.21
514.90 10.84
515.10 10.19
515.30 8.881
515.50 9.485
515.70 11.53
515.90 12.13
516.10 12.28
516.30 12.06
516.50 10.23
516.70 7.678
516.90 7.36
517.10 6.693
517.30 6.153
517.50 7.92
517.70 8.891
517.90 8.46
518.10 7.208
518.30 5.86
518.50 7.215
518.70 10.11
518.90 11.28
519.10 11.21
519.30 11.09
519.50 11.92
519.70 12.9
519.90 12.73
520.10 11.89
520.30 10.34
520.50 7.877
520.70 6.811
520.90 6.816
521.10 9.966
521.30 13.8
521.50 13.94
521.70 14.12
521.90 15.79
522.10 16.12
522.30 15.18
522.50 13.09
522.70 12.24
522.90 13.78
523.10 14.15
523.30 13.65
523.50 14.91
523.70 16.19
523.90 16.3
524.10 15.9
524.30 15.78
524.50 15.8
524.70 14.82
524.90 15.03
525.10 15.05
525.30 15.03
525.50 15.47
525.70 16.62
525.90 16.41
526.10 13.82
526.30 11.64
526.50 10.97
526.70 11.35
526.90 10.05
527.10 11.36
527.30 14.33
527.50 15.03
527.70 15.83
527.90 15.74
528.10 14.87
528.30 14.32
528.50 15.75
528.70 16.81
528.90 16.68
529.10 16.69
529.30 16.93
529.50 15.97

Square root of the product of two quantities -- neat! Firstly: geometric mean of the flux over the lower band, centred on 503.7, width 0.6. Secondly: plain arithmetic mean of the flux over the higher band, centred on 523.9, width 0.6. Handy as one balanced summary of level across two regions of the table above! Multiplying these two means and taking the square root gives 12.9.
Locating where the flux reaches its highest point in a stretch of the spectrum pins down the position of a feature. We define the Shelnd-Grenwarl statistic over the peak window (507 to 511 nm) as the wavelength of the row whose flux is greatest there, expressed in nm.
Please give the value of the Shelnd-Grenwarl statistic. 509.30 nm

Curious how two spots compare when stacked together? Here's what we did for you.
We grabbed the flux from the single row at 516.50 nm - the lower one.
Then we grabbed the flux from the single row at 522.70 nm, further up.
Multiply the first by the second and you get 125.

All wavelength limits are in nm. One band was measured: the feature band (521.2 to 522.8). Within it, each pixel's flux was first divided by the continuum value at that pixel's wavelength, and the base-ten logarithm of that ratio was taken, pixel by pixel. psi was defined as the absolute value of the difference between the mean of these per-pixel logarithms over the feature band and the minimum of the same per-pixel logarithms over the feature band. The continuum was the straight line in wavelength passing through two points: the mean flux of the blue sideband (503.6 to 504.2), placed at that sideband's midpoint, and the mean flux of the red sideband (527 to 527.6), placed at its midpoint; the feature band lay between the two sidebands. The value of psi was 0.07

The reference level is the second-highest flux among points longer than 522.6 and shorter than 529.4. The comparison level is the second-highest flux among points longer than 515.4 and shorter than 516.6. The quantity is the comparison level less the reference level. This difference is -4.7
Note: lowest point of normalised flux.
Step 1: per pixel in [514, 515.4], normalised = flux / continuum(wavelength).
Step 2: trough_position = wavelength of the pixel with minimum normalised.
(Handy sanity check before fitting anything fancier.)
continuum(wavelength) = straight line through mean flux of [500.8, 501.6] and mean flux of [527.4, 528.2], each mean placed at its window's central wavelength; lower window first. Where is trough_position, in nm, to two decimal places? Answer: 515.30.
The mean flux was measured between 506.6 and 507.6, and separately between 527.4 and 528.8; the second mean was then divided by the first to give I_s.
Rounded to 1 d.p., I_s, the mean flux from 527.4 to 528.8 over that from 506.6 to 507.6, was 1.5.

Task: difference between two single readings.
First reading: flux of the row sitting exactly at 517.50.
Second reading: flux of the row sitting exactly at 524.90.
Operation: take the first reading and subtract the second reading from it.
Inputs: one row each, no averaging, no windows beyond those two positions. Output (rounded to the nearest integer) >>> -7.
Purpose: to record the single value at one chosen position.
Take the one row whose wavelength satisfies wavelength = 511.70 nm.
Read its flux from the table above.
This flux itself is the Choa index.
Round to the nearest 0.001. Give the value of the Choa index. 11.360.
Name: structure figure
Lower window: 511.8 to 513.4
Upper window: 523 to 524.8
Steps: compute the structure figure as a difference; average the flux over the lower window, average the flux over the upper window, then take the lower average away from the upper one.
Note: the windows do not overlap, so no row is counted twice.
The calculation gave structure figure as 6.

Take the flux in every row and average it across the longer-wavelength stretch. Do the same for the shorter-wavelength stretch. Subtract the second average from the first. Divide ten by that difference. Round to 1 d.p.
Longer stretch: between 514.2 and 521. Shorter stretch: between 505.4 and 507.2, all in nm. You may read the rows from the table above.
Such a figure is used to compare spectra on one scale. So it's -8.4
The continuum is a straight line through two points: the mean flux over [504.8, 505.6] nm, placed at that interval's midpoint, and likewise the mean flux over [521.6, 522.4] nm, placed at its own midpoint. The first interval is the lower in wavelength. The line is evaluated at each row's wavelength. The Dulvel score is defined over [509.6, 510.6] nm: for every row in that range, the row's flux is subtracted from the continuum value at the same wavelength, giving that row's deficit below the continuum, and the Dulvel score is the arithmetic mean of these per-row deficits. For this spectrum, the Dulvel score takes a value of 2.7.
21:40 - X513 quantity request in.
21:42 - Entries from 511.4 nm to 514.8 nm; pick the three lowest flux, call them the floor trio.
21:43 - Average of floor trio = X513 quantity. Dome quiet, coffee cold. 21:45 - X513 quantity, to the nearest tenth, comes 9.0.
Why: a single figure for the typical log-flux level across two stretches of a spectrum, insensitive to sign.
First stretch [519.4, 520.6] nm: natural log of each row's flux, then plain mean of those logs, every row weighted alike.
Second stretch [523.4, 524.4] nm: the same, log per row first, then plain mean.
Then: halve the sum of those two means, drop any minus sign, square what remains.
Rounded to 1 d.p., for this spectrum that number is 6.7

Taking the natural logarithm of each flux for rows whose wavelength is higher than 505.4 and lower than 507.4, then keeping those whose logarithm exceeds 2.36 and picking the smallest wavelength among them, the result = 505.70 nm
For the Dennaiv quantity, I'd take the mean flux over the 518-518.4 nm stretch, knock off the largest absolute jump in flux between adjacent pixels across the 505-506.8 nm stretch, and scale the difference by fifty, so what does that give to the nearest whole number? 279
